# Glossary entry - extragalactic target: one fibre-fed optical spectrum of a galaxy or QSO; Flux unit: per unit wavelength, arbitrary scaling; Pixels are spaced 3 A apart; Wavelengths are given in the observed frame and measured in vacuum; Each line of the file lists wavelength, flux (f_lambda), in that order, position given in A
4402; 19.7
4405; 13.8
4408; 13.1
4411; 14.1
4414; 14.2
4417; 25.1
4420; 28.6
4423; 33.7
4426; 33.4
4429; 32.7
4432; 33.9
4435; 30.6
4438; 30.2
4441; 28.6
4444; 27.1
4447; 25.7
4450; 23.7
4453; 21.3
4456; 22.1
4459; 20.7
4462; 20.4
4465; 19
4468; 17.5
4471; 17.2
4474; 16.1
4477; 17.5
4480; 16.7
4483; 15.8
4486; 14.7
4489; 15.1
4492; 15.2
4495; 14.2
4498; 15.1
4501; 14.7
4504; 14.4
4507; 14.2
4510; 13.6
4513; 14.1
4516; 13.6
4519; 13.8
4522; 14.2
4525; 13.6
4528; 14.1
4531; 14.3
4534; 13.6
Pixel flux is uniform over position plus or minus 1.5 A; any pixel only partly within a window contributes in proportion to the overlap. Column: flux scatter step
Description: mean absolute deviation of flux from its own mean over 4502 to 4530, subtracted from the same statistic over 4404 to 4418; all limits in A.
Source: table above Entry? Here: 3.3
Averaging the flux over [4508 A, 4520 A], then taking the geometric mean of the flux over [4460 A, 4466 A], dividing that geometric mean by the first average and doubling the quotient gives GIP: 2.9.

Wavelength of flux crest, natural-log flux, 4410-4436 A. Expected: 4432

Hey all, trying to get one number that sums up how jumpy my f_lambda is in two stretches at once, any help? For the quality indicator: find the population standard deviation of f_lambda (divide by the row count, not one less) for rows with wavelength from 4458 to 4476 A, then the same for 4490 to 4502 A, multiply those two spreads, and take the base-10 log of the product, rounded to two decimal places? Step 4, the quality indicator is -0.18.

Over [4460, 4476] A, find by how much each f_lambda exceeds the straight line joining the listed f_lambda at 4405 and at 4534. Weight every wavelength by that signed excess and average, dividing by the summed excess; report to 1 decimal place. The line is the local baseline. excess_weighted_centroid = 4466.6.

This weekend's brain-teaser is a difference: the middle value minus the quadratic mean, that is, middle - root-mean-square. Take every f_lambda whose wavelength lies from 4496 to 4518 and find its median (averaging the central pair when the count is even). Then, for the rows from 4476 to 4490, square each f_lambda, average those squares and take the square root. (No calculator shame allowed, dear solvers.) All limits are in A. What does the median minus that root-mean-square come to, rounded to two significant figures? -1.8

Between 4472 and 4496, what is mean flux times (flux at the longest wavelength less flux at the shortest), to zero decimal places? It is -30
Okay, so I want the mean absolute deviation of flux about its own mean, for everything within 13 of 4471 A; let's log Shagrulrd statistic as 1.4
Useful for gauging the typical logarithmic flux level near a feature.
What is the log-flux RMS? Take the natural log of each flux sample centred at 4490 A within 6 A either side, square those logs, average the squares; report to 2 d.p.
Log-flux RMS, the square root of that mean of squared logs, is 2.69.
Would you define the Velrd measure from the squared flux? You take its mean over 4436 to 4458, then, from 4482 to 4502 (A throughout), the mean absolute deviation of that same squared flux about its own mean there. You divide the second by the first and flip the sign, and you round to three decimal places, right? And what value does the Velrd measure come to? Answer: -0.017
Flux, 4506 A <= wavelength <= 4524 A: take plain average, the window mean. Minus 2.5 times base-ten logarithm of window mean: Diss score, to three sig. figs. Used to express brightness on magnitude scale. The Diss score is -2.86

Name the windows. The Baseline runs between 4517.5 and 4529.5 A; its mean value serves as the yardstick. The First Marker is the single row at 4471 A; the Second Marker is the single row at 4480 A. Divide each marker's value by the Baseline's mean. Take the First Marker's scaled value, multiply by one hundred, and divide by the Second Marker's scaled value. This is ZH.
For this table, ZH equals 103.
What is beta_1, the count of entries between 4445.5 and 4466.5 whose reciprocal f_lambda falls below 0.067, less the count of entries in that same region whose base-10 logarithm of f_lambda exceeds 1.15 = 0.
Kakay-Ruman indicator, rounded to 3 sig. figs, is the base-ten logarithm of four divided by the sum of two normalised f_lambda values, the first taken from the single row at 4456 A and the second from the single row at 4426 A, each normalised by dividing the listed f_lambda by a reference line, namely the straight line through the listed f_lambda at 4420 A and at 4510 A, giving 0.262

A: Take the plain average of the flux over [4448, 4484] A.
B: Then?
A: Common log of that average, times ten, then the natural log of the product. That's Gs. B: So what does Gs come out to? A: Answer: 2.55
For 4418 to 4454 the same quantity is 2.68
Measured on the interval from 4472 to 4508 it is 2.47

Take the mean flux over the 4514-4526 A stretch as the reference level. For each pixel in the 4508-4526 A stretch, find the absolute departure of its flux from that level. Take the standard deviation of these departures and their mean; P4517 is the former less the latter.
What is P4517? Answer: -0.1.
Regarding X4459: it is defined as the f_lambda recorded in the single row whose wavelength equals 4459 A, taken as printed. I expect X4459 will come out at 20.7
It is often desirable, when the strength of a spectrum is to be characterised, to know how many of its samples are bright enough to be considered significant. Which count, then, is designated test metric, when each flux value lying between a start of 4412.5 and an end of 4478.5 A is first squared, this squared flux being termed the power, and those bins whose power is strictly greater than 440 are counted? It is 14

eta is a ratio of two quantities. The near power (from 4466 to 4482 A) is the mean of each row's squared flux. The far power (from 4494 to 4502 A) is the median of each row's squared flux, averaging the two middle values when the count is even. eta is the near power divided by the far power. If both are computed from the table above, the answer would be 1.3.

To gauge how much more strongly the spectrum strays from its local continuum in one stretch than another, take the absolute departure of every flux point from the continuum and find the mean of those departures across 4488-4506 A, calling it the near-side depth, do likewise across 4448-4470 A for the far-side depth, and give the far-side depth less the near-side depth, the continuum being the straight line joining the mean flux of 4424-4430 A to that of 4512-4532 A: 2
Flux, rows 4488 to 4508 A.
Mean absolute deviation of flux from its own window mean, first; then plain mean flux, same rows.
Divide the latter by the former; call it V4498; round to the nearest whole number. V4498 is 40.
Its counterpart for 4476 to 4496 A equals 17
